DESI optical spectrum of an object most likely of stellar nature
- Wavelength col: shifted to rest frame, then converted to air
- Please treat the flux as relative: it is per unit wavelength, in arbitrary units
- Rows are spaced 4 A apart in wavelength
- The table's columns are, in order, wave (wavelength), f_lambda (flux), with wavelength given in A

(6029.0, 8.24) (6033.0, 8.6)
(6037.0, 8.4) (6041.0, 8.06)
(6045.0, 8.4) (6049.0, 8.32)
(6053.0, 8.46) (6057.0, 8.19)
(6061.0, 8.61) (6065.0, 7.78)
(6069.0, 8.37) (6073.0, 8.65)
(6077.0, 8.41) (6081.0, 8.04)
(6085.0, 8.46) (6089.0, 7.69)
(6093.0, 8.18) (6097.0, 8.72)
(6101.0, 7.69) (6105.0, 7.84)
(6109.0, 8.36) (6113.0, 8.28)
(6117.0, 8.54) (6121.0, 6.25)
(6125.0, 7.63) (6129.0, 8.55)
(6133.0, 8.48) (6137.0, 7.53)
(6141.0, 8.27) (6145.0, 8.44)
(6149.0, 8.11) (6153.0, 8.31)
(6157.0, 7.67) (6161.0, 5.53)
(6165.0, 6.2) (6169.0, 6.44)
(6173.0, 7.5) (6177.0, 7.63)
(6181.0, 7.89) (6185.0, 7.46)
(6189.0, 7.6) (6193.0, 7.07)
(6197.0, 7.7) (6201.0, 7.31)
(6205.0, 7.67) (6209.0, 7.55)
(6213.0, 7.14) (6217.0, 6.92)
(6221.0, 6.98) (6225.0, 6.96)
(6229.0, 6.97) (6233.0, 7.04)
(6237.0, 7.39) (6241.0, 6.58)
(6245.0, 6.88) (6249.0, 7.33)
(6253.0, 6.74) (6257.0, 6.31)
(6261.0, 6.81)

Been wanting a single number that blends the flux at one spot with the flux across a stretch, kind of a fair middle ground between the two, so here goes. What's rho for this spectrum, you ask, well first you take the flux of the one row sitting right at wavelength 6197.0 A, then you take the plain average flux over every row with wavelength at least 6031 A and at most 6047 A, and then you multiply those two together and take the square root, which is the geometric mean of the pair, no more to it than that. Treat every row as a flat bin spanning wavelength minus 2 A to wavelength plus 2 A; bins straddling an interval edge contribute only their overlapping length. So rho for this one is 8.0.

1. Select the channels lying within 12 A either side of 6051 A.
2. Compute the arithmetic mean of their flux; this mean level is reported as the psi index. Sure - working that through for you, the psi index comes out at 8.3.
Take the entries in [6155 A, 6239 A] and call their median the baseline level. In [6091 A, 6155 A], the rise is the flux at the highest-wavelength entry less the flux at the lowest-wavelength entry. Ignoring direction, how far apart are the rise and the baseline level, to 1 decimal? 7.2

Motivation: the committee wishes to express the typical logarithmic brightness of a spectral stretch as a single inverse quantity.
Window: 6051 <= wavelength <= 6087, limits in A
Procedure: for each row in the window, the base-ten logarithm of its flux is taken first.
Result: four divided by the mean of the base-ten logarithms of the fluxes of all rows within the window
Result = 4.3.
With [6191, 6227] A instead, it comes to 4.6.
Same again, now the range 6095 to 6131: 4.4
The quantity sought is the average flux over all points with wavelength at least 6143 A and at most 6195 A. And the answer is 7.4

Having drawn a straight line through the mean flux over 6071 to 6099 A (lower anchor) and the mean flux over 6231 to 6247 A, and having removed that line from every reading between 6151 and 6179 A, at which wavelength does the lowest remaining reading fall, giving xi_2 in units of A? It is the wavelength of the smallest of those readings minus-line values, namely 6161.0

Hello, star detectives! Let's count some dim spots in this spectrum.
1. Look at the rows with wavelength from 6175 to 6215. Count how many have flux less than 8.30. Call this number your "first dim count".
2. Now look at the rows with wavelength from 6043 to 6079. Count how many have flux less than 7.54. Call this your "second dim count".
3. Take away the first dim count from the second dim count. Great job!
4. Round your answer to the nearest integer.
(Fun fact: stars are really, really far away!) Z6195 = -10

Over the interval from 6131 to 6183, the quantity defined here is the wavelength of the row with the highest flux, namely 6133.0 A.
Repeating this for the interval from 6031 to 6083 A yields 6073.0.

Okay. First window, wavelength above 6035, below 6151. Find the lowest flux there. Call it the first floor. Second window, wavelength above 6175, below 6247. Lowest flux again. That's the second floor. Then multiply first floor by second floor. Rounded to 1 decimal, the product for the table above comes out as 41.1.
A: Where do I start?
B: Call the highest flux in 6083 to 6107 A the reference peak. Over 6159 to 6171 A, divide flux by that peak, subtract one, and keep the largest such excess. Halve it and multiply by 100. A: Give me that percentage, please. -13.1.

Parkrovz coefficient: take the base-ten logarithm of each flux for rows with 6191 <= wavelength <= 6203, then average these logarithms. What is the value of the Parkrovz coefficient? 0.867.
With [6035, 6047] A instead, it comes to 0.918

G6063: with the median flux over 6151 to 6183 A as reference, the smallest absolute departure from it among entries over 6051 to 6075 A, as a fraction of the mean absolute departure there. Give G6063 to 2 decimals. 0.28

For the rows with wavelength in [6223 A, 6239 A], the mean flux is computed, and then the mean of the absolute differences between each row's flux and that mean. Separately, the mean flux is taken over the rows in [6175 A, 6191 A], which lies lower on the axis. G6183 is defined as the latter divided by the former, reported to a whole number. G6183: 51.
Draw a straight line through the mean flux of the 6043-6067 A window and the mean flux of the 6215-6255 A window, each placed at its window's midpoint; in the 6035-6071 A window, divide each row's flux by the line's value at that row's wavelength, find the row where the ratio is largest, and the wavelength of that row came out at 6061.0 A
